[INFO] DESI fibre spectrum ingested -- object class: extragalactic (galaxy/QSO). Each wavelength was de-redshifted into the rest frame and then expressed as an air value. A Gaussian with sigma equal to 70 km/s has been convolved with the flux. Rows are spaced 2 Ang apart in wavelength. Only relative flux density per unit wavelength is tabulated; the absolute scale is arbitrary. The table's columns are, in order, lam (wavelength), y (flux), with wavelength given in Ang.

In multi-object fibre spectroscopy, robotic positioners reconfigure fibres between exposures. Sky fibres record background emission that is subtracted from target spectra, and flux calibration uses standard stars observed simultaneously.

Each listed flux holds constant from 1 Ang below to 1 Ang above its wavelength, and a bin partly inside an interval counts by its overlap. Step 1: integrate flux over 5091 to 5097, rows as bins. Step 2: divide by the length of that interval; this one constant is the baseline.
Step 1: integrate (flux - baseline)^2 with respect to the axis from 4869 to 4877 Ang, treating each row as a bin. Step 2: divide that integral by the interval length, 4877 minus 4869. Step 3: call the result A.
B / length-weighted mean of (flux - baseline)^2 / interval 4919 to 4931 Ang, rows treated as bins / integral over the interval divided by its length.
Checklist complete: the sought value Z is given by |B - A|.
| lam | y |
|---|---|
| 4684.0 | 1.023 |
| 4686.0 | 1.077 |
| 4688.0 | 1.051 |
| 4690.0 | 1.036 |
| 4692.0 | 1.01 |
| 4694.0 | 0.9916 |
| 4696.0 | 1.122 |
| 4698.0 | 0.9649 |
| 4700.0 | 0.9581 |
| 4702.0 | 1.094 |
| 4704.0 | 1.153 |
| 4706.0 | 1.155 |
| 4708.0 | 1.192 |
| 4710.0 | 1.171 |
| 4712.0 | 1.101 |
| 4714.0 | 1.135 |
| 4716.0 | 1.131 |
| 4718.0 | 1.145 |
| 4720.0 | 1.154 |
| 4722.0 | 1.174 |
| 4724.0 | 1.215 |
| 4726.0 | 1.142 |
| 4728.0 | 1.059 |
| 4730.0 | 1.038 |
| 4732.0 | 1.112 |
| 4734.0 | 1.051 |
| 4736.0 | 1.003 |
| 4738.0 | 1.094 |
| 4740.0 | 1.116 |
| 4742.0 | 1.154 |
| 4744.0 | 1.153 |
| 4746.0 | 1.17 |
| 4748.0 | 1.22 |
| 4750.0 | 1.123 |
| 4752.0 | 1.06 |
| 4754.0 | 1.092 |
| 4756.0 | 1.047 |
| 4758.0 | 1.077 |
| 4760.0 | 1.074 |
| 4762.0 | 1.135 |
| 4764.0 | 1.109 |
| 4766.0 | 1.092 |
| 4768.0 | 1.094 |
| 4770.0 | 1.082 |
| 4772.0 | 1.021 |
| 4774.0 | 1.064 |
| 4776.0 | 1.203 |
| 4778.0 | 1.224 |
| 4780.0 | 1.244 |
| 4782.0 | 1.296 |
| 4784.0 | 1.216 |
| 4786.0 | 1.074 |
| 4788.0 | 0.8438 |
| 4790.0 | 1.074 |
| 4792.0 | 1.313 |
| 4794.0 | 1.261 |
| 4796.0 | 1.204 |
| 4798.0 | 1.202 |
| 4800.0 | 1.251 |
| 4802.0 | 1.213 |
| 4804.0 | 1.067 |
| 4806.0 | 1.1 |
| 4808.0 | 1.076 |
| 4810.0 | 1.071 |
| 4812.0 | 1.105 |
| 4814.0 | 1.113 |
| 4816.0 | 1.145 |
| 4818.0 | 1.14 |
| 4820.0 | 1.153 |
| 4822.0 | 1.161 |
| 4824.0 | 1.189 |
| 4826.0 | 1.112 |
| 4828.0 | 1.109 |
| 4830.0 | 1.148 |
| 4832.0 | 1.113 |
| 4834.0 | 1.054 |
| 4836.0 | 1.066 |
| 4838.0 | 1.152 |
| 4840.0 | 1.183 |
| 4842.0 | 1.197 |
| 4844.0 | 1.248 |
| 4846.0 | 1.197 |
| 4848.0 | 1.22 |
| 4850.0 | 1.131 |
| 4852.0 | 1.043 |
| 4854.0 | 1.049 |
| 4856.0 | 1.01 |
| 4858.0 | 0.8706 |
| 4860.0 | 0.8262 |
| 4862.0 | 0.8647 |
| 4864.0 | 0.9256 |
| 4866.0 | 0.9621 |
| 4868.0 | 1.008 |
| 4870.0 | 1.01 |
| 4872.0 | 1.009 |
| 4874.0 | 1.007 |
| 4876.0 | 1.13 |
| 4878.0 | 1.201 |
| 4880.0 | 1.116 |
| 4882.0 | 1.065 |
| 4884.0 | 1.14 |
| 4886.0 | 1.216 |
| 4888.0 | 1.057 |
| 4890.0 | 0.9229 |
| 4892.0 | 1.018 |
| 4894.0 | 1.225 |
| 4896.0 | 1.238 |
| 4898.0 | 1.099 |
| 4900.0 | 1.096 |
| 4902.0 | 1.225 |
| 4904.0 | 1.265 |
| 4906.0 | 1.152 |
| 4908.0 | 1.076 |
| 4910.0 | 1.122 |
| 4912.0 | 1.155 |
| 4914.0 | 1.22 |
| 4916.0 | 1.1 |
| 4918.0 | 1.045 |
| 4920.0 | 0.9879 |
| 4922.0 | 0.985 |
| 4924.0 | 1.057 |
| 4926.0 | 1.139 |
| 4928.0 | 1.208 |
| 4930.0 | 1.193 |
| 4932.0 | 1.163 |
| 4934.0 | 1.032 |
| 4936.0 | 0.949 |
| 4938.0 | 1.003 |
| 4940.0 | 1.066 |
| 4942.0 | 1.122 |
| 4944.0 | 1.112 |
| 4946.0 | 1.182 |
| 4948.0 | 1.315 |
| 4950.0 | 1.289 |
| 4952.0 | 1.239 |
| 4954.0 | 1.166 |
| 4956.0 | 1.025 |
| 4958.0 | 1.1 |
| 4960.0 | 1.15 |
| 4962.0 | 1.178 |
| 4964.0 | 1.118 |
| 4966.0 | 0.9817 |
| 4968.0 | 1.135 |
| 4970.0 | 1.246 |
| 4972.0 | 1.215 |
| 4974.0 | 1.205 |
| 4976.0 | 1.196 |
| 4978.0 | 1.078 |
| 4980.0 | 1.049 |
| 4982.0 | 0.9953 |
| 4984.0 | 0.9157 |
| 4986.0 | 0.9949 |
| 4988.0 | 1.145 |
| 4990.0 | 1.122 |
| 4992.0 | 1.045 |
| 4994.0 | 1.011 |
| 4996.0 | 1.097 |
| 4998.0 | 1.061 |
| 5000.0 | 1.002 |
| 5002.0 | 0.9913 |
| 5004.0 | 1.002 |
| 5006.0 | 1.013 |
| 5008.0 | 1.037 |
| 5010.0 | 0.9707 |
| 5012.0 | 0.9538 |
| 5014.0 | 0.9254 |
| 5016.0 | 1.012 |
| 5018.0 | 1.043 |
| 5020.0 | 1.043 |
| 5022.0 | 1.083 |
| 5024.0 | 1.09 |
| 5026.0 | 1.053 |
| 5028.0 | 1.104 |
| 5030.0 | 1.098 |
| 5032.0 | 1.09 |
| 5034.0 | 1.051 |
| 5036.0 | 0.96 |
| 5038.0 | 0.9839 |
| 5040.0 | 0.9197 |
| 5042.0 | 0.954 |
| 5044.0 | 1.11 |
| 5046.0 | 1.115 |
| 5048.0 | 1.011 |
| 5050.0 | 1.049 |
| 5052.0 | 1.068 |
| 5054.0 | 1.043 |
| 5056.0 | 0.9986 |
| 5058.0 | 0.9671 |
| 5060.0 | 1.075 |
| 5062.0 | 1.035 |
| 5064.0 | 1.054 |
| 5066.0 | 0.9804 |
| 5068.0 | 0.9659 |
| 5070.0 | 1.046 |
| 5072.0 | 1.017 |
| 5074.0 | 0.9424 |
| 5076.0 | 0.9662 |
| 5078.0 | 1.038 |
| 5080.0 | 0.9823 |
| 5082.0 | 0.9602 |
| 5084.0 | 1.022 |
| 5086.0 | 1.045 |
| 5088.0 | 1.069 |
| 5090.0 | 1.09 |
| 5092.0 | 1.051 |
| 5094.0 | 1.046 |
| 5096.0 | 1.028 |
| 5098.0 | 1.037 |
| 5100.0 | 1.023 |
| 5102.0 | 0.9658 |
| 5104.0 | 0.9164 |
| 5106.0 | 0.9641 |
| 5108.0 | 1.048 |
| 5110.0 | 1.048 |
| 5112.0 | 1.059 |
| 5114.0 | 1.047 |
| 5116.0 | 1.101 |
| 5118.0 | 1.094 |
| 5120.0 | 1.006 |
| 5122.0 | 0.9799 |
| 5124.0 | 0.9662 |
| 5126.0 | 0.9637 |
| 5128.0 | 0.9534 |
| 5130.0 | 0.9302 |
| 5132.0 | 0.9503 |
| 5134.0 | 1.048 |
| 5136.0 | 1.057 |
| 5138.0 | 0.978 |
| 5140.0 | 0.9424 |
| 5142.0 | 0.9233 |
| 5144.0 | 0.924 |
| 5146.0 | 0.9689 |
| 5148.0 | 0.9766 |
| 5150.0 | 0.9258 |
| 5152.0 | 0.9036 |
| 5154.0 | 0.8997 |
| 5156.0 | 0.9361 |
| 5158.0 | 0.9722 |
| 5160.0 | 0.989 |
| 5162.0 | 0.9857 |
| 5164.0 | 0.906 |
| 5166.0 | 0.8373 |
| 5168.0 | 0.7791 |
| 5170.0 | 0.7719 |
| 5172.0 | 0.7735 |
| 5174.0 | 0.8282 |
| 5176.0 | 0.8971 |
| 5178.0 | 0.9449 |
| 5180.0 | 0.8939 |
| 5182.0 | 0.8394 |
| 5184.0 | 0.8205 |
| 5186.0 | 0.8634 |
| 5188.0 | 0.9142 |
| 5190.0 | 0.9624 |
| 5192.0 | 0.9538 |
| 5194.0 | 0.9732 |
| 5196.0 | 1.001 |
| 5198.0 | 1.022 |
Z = 0.008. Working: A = 0.003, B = 0.011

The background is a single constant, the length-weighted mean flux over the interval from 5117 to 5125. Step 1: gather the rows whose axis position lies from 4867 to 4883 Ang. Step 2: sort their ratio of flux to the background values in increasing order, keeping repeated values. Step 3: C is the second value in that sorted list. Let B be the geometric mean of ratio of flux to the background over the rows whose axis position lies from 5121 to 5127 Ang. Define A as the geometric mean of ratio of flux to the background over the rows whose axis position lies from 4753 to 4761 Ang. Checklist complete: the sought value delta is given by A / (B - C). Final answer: -28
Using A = 1.06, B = 0.96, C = 1.00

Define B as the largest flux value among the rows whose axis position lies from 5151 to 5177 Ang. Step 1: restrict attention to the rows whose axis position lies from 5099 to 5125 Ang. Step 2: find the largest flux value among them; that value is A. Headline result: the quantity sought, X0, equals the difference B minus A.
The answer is -0.11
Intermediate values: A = 1.101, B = 0.989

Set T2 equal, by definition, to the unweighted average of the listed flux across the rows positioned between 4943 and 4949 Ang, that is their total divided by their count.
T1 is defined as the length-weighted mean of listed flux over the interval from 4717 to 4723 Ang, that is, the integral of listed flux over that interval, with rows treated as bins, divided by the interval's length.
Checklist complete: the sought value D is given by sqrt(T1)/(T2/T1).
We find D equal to 1.0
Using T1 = 1.16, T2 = 1.20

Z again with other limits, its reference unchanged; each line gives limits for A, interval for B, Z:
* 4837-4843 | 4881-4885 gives 0.014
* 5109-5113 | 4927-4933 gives 0.022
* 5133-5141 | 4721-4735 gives 0.005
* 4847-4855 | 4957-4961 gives 0.002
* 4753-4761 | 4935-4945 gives 0.003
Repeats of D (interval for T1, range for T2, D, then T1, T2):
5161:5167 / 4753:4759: 0.8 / 0.91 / 1.07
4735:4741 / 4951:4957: 1.0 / 1.07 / 1.14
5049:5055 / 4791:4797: 0.9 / 1.05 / 1.26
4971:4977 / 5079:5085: 1.3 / 1.21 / 0.99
